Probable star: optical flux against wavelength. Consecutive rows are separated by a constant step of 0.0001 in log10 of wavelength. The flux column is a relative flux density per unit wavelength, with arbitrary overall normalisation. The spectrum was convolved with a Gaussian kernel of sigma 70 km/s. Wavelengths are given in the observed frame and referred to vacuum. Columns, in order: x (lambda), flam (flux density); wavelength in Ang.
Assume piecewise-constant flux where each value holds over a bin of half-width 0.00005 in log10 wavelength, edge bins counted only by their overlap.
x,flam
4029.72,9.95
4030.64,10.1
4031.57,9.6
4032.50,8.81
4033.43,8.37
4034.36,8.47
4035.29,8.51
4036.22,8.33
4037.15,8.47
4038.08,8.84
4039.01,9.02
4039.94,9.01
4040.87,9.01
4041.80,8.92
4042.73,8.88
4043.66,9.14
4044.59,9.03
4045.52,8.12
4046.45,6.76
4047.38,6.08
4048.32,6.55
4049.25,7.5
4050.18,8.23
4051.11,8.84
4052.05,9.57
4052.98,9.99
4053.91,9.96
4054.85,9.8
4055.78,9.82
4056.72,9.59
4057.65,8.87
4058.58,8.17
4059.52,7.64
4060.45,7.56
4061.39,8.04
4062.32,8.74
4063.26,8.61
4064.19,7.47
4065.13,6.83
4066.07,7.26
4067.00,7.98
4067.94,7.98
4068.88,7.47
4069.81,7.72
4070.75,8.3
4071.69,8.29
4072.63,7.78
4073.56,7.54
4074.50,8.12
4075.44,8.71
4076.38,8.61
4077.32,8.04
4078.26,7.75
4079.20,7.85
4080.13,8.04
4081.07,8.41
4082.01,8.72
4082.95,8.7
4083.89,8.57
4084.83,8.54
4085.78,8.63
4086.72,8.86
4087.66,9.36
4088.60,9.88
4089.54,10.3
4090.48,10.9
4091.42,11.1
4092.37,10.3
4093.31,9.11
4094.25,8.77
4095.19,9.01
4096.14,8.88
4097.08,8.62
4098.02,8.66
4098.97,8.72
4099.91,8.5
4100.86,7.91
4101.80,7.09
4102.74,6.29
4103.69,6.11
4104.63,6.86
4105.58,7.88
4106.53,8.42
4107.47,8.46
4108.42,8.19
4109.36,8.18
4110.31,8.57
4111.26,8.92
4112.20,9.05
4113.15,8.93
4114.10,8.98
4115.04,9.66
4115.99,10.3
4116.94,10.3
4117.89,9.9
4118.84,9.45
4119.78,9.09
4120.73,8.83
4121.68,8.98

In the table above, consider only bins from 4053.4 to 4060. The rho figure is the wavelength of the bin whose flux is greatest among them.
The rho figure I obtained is 4053.91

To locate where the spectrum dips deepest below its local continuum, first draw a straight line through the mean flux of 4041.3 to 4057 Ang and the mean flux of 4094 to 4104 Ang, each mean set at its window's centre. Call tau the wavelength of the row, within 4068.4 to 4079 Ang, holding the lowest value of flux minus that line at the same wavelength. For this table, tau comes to 4068.88 Ang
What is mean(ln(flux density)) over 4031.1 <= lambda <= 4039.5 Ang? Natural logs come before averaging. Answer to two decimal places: 2.16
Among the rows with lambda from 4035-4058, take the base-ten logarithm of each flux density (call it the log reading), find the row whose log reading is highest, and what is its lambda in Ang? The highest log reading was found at 4052.98 Ang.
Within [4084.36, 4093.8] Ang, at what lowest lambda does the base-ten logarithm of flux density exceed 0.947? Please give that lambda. 4086.72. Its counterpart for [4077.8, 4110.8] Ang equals 4086.72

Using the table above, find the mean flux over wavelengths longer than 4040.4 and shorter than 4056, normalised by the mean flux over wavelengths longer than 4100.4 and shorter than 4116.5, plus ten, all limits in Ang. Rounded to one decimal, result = 11.0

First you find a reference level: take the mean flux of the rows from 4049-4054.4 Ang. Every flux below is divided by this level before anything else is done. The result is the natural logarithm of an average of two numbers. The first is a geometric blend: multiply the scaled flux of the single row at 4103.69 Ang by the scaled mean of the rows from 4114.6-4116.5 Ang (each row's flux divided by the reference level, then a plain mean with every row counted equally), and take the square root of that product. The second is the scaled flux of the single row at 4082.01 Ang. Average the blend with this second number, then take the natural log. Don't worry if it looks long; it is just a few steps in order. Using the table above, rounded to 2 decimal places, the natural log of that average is -0.09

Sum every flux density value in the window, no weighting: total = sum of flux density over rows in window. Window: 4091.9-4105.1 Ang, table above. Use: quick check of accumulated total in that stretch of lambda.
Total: 115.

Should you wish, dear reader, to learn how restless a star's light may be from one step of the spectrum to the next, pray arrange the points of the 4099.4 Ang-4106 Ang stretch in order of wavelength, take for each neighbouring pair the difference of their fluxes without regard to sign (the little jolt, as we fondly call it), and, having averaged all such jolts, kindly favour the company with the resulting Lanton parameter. 0.69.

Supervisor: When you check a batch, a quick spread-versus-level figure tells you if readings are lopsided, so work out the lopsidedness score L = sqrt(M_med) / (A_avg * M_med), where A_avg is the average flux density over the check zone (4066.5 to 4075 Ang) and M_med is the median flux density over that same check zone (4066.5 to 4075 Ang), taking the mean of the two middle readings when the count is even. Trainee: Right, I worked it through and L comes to 0.045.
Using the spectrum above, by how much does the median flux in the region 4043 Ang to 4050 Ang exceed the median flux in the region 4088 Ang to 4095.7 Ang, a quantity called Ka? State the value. -2.6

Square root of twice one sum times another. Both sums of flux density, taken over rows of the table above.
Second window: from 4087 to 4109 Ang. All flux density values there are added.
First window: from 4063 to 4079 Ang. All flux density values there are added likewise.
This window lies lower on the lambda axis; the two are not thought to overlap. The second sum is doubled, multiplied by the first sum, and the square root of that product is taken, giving 232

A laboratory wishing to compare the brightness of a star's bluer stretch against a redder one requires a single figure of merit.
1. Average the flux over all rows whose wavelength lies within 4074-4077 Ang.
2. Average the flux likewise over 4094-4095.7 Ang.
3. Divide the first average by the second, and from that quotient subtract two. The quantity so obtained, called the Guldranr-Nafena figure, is -1.05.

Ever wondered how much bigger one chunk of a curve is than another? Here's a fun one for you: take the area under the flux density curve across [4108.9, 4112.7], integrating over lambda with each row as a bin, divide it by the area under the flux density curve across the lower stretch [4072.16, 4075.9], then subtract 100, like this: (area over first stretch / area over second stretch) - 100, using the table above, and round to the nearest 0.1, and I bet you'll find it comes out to -98.9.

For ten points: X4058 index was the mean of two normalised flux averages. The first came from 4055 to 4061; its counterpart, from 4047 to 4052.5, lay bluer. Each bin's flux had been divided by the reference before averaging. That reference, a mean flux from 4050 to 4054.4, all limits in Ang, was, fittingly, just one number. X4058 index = 0.88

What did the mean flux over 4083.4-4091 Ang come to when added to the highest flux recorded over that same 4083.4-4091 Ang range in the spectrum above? 20.3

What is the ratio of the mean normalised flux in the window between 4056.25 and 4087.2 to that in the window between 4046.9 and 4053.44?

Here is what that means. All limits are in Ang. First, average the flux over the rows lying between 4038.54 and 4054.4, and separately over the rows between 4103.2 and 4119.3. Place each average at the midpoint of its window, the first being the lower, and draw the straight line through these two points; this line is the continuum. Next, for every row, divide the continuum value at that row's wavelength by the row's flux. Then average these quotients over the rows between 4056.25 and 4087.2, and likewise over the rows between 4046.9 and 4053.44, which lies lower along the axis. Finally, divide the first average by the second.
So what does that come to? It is 0.98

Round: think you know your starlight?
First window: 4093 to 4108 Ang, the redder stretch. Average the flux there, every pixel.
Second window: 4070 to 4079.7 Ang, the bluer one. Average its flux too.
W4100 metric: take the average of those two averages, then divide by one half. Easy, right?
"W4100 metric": 16.2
